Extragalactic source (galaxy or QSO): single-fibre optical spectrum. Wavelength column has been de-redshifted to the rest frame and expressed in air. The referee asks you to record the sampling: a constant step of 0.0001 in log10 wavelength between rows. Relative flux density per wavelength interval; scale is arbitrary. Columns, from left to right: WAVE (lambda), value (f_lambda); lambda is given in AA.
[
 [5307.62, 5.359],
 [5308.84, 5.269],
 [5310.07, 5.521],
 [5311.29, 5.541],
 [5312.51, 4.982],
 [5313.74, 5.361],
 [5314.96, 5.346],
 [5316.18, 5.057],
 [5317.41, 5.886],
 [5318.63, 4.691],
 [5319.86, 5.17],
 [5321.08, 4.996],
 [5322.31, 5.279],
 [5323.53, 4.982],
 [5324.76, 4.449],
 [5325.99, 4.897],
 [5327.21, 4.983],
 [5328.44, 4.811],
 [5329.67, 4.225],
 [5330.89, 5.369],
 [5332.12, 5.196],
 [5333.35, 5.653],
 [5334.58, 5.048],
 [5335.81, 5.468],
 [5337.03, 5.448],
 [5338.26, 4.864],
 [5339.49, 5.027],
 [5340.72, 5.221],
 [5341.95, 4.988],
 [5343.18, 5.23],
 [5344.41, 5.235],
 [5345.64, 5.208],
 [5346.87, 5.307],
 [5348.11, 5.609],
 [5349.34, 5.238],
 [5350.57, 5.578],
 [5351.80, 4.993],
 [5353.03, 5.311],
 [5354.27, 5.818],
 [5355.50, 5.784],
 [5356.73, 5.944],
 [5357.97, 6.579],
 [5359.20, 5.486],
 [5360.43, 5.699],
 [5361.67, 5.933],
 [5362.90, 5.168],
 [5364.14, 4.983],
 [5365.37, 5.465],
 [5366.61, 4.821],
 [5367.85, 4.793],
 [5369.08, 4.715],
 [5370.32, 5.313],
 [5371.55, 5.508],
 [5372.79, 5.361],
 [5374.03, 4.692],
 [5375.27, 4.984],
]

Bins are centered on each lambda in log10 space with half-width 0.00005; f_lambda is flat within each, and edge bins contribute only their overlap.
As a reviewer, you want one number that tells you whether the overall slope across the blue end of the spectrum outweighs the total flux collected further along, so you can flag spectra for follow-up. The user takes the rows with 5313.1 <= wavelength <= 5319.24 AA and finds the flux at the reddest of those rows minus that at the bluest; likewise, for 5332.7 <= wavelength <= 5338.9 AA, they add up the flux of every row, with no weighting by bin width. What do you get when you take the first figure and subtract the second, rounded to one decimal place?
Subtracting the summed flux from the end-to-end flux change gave -27.2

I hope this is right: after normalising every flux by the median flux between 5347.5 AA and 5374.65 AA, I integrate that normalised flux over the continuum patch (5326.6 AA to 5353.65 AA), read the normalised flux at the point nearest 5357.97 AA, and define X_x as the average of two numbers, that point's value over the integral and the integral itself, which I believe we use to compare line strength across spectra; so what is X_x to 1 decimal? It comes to 13.0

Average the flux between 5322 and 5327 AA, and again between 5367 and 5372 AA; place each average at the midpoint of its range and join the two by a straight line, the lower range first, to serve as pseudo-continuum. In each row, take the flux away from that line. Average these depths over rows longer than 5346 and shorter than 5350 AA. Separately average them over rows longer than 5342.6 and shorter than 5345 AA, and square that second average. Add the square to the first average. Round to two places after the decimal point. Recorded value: -0.32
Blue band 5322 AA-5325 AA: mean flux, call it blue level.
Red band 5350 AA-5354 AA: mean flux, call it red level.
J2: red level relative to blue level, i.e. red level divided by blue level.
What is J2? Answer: 1.08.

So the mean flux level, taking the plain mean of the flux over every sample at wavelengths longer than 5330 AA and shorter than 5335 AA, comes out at 5.3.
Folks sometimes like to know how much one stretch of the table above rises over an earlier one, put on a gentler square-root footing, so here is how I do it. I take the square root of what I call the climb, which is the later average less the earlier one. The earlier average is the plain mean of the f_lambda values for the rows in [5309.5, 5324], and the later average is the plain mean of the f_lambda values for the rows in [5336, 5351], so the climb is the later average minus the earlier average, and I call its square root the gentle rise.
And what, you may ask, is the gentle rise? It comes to 0.11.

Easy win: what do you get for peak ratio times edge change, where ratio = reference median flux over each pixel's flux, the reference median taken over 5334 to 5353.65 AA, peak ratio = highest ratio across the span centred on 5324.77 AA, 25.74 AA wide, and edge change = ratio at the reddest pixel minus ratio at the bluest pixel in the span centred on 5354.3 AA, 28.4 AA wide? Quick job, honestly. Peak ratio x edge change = 0.111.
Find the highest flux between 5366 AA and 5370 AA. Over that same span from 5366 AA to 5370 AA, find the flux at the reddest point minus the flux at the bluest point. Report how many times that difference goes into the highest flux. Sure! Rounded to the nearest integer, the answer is -45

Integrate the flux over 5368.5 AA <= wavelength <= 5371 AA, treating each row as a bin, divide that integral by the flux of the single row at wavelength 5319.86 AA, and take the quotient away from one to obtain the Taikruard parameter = -1.4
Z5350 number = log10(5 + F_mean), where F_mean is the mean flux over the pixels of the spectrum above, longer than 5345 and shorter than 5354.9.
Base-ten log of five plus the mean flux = 1.02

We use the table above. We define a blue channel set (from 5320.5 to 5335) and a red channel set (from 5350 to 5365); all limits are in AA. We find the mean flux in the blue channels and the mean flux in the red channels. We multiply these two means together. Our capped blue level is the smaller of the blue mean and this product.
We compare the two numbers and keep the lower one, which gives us 4.99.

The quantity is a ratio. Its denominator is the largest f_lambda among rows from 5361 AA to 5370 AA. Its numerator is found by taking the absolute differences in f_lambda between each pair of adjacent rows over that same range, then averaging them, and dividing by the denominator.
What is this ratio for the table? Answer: 0.061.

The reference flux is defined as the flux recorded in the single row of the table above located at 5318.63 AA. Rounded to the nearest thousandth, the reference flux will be 4.691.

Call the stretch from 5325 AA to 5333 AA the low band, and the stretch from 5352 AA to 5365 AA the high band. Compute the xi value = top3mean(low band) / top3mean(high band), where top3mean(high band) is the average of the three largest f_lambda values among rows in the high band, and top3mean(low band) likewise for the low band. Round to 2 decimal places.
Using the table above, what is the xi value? 0.84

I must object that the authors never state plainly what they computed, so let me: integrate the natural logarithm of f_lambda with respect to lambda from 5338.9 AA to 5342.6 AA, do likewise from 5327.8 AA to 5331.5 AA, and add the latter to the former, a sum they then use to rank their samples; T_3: 11.8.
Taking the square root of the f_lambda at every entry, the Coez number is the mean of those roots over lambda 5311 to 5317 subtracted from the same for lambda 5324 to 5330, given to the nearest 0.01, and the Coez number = -0.13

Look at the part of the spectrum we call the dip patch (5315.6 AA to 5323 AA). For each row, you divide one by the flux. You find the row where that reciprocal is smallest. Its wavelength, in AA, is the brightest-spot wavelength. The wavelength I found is 5317.41 AA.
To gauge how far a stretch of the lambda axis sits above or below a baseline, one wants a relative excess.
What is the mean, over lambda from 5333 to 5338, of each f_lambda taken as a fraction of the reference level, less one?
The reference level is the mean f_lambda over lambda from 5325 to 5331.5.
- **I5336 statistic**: 0.11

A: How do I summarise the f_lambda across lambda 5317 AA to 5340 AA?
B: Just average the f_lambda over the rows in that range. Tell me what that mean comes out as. 5.1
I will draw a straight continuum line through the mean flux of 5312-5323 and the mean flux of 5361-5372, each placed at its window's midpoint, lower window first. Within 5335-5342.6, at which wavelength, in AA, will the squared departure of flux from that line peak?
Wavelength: 5338.26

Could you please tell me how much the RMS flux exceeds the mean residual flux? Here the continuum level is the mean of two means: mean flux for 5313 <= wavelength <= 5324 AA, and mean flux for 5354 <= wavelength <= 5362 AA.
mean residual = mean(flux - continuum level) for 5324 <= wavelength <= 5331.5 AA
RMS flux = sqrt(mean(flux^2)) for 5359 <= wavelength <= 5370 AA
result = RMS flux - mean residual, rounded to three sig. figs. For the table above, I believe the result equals 6.00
